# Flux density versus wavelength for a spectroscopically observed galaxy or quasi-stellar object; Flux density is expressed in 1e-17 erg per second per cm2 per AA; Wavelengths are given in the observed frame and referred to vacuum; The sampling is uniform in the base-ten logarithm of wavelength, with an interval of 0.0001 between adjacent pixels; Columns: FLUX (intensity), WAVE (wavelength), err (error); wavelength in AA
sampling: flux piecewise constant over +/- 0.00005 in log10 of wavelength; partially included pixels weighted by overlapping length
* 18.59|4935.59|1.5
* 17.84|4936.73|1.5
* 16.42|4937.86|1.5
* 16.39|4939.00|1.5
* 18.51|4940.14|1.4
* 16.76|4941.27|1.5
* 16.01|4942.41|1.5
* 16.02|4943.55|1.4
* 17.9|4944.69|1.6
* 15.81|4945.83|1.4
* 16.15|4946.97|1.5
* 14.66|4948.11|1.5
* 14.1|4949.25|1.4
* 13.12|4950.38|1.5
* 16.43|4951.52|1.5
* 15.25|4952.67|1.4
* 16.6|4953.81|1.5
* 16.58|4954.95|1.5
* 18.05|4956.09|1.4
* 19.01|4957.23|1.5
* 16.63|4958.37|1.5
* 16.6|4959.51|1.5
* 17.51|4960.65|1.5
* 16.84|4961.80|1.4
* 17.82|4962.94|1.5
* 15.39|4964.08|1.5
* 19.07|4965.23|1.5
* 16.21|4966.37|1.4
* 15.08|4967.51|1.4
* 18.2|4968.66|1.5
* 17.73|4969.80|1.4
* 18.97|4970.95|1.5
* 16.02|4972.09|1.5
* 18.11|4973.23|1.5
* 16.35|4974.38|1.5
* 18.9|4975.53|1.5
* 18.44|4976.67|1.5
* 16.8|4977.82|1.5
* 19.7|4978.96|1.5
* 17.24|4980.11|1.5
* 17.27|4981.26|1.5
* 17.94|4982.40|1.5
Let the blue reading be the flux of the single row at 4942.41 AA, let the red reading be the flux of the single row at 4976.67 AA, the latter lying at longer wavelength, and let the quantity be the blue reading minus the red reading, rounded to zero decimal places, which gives -2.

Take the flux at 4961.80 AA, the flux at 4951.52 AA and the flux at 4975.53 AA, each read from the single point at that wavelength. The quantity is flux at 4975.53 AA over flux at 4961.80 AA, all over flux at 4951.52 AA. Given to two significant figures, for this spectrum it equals 0.068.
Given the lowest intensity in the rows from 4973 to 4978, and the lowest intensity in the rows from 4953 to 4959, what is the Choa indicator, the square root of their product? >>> 16.46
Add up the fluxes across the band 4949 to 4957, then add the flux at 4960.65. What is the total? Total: 128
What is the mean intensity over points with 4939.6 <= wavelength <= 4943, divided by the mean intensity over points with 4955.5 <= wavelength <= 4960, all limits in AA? 0.97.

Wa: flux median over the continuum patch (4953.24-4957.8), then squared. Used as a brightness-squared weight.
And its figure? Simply 300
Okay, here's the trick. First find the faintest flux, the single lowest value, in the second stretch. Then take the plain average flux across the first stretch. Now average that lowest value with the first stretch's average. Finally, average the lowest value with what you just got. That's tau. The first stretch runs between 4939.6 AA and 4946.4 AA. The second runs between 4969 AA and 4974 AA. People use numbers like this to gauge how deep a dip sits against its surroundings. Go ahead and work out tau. 16.2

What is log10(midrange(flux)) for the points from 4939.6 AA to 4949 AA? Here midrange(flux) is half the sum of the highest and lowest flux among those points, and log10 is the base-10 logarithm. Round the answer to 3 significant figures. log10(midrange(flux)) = 1.22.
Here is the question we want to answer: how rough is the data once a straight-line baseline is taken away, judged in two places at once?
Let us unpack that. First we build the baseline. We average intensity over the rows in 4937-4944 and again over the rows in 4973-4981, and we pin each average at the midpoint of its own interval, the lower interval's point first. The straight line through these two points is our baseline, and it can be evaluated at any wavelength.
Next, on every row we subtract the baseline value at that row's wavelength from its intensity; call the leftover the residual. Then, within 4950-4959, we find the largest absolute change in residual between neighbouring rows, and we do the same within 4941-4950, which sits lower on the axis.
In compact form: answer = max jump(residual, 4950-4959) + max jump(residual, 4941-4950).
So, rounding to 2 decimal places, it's 5.40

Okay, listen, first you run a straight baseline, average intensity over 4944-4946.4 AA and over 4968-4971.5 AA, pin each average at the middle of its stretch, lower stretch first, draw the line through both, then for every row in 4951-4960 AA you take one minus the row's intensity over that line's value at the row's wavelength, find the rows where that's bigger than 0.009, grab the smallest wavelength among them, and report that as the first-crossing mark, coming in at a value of 4951.52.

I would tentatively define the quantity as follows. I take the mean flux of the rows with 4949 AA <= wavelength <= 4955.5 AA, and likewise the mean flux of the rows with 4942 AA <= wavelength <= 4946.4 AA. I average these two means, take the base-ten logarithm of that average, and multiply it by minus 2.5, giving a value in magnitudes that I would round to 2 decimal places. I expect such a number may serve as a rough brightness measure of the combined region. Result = -3.00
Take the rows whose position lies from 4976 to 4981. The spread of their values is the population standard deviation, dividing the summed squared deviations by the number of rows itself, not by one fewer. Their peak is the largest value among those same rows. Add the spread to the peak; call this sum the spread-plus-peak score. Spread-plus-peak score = 20.8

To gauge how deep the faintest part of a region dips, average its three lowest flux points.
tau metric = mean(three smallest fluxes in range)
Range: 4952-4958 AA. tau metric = 16.1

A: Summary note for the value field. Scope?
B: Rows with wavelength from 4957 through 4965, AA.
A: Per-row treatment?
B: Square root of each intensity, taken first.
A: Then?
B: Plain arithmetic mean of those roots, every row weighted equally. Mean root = 4.13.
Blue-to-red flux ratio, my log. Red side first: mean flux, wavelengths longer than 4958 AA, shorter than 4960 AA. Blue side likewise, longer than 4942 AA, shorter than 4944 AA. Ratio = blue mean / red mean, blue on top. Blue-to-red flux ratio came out 0.96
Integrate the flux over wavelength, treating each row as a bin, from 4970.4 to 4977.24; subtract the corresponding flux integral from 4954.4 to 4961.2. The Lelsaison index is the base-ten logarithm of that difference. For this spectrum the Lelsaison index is 0.5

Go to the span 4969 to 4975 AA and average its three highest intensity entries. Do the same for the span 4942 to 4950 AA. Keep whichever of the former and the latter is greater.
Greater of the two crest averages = 18.3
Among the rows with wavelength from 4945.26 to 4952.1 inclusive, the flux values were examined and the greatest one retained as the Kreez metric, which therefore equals 16.43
